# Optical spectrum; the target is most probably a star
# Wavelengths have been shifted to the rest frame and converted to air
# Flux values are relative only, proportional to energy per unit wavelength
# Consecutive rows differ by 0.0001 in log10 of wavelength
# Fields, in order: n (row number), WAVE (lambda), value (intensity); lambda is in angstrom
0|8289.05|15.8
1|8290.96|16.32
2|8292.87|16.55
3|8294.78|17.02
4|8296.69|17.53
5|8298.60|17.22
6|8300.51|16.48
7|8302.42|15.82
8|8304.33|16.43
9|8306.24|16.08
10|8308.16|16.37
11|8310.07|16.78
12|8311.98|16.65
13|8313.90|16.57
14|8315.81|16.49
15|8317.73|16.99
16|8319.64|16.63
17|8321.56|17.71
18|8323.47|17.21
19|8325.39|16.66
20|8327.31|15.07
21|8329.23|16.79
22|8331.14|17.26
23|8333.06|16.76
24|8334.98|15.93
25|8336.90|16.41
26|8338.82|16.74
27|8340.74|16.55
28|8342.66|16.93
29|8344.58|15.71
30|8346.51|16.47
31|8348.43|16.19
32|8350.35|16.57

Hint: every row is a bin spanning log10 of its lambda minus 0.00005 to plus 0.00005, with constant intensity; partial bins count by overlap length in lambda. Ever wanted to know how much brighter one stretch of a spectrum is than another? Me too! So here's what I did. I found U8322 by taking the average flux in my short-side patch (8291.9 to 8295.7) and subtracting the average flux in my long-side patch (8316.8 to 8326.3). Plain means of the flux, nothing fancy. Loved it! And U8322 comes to -0.3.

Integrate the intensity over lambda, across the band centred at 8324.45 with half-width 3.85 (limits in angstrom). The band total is 128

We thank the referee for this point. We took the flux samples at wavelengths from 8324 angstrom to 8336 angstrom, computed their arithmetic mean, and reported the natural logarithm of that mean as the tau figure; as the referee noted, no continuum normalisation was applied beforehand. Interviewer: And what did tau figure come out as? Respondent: 2.80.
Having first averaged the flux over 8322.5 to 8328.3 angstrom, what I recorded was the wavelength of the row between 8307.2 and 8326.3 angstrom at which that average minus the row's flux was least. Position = 8321.56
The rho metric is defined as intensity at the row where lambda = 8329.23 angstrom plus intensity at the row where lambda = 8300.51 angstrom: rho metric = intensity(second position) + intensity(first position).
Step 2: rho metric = 33.3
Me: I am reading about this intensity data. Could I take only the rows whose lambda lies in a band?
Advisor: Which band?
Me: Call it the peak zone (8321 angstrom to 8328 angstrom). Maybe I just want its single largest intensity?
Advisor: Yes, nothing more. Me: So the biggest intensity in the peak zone 17.71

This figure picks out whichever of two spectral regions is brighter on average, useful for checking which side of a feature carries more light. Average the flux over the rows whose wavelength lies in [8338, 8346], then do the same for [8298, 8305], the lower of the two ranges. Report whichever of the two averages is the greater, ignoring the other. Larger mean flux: 16.5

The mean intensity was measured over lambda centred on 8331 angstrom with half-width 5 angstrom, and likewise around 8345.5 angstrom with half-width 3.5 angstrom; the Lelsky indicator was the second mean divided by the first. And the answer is 1.00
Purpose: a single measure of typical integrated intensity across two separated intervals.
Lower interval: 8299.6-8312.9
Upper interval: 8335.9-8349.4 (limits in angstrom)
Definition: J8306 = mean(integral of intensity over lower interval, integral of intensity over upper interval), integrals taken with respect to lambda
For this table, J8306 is 220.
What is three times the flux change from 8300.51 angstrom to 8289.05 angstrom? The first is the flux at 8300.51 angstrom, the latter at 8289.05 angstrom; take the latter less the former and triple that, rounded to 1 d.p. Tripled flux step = -2.0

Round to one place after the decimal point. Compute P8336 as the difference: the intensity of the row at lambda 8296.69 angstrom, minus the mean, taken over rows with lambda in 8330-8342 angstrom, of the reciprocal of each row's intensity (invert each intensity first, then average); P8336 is 17.5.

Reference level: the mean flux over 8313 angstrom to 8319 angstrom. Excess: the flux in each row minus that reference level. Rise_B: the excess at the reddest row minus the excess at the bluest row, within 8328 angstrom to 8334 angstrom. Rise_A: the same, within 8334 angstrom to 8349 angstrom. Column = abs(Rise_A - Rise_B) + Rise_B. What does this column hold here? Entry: 0.3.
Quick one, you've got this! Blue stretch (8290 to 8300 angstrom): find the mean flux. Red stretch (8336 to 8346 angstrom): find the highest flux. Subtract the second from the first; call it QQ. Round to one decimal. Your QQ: 0.0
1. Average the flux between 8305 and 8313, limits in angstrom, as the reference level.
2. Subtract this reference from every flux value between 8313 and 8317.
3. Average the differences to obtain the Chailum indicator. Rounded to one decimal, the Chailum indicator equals 0.1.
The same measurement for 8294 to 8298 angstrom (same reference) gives 0.8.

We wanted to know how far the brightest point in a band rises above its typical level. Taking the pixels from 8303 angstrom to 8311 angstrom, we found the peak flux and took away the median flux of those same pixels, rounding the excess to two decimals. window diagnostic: 0.38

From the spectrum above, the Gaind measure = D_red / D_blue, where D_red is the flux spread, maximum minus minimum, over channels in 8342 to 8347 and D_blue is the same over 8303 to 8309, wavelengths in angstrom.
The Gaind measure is 3.5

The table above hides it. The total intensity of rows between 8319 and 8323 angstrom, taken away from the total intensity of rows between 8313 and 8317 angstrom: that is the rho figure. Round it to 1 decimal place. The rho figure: -1.3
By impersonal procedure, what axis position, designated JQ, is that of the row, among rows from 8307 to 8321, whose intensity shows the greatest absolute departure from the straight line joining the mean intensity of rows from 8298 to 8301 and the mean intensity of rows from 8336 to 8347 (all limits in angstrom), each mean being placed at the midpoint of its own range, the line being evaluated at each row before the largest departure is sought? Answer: 8308.16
